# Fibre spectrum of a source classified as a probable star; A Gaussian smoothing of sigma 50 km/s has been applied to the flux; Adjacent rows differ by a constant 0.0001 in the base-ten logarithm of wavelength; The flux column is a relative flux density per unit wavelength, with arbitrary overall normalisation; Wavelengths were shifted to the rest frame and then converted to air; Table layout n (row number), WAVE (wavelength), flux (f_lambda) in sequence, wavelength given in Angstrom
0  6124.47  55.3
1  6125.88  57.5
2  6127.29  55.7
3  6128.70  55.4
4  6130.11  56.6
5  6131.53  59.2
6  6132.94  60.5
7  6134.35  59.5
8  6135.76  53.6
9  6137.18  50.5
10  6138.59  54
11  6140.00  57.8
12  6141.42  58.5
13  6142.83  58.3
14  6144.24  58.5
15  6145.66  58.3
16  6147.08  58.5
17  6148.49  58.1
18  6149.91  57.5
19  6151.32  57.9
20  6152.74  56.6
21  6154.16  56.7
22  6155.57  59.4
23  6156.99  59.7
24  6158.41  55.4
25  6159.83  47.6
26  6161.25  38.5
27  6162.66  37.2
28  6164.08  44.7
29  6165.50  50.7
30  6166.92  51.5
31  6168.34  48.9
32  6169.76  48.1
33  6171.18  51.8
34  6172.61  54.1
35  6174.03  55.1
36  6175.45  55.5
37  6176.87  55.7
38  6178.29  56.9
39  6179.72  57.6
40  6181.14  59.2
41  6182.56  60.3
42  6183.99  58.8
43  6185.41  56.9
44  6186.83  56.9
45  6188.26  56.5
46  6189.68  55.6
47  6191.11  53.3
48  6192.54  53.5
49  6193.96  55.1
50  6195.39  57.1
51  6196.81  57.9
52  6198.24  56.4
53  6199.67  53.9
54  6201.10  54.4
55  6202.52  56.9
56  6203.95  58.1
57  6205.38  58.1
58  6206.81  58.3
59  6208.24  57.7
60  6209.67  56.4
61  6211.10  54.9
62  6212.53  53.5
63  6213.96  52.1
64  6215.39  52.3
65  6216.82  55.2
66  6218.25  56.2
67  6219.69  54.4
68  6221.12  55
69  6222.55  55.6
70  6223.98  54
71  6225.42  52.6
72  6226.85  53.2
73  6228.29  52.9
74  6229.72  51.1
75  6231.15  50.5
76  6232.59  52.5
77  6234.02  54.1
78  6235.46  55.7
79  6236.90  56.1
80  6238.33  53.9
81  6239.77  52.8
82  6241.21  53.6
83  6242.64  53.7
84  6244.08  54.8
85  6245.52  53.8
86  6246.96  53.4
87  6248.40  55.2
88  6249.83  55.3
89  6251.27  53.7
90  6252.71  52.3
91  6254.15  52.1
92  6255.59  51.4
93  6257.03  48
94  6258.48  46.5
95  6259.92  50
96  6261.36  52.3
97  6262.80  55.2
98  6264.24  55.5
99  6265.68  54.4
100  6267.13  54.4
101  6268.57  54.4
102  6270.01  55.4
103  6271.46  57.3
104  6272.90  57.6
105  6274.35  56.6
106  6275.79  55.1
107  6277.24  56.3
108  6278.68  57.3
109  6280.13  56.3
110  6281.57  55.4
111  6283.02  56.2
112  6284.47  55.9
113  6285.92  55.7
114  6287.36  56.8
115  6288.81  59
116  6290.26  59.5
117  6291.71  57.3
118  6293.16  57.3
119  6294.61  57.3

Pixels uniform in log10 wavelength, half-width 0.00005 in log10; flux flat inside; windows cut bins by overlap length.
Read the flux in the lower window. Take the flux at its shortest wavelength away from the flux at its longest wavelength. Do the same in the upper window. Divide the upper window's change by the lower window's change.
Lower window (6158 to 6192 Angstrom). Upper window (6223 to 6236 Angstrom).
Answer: -1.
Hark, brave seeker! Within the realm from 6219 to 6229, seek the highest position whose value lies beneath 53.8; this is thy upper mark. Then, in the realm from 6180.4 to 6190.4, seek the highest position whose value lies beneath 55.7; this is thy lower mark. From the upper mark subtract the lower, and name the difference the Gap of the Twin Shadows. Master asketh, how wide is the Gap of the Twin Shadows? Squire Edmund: 38.6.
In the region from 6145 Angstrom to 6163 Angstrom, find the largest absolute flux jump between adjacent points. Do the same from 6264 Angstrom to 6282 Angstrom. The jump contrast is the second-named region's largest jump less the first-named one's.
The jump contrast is -7.2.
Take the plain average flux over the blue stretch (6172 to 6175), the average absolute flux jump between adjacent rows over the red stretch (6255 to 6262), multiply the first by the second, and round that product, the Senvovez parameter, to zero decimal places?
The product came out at 146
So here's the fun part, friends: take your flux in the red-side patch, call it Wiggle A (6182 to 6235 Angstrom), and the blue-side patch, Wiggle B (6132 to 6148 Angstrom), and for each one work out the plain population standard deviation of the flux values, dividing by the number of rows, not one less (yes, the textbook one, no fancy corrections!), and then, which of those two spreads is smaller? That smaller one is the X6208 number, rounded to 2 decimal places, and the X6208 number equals 2.28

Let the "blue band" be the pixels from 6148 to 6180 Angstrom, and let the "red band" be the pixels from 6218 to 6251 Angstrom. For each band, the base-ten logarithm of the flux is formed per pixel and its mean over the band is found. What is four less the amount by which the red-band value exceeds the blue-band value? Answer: 3.99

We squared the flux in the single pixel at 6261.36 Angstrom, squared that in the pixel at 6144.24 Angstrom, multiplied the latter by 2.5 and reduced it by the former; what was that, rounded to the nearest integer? 5820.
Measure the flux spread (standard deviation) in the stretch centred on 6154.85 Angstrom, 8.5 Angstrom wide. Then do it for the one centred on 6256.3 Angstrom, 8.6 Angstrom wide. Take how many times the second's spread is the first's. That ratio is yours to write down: 1.4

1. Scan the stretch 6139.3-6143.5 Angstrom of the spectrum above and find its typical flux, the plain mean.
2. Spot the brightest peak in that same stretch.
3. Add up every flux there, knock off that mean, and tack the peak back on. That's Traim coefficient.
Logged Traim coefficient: 175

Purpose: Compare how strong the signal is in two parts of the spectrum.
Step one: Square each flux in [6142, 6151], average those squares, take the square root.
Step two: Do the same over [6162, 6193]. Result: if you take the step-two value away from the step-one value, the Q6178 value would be 4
